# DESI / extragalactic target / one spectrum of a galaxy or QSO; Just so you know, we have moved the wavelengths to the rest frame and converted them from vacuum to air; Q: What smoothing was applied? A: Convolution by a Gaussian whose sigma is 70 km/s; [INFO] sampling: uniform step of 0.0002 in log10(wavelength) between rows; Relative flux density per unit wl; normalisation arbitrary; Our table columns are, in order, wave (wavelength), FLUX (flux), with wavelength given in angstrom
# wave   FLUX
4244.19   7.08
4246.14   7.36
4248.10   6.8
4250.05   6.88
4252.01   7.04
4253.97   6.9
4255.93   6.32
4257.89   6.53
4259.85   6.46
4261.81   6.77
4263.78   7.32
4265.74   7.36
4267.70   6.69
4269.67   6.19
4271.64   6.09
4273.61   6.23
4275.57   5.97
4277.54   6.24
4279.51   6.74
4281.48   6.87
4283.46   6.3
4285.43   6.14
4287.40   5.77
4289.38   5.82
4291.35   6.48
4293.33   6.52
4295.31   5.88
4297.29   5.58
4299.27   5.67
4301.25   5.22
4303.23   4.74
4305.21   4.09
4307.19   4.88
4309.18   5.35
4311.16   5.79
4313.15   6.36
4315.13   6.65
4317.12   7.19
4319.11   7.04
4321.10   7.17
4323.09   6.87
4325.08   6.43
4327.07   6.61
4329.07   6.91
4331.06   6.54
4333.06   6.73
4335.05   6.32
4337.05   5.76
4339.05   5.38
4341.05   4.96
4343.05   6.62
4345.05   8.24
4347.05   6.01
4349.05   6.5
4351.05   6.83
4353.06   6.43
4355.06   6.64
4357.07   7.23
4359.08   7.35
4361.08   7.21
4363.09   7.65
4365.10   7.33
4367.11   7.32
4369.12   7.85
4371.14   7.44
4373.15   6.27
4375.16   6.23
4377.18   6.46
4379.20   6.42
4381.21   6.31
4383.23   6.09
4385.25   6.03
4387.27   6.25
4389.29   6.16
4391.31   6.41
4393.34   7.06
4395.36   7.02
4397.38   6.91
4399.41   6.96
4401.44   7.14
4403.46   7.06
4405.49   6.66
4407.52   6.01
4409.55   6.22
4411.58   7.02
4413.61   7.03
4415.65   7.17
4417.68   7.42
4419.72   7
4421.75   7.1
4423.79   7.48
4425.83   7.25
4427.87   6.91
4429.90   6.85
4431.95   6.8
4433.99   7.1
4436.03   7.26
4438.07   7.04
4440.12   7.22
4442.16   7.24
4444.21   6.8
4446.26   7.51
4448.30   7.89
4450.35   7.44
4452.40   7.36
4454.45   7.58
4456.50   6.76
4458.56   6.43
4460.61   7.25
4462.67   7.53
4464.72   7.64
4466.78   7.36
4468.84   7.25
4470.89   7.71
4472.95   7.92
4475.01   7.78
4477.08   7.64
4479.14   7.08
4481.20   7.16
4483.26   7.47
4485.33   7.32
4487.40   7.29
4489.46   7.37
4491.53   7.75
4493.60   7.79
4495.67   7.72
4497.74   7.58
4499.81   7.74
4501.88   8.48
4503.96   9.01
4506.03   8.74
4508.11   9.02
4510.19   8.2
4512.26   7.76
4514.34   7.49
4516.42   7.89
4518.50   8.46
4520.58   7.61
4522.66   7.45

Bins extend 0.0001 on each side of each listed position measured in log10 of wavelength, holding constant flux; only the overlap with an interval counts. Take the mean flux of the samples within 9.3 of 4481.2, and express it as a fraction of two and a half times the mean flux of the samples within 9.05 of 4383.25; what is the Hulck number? 0.476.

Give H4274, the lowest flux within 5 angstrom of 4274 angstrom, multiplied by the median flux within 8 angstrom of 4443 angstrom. 43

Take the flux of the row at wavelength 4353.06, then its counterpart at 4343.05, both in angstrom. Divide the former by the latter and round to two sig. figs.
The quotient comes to 0.97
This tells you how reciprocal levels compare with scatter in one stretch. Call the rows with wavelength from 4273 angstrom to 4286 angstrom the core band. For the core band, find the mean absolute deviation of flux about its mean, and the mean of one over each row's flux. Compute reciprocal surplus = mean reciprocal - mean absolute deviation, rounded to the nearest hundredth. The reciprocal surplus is -0.10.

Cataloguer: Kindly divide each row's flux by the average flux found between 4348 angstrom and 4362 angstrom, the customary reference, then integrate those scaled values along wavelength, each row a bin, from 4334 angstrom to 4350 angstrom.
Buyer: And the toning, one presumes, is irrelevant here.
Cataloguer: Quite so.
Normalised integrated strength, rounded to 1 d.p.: 14.5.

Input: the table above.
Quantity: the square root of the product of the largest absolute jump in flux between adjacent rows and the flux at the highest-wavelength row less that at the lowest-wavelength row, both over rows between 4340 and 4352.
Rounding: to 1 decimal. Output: 2.0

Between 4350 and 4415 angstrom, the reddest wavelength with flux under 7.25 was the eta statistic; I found 4413.61 angstrom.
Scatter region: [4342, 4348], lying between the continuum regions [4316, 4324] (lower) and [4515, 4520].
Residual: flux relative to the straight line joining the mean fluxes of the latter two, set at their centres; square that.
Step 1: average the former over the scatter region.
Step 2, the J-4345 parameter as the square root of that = 1.0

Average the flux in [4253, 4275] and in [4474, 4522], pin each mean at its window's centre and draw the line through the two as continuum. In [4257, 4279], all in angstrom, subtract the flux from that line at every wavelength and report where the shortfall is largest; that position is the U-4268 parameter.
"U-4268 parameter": 4275.57 angstrom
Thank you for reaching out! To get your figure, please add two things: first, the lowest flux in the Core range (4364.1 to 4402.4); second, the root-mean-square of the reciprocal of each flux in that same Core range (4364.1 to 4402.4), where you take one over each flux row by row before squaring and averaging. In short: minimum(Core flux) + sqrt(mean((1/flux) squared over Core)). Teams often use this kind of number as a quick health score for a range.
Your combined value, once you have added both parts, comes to 6.18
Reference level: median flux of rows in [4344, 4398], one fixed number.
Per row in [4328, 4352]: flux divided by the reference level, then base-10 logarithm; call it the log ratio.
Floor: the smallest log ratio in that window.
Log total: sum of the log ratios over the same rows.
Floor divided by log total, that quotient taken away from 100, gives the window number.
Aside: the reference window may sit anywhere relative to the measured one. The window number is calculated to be 99.5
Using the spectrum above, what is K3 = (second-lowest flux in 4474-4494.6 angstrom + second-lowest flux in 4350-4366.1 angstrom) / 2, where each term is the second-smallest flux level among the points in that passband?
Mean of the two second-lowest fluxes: 6.9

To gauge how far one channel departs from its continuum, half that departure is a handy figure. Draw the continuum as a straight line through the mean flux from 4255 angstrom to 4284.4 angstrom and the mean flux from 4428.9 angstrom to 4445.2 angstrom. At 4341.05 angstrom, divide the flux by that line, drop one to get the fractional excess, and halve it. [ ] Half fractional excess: -0.13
